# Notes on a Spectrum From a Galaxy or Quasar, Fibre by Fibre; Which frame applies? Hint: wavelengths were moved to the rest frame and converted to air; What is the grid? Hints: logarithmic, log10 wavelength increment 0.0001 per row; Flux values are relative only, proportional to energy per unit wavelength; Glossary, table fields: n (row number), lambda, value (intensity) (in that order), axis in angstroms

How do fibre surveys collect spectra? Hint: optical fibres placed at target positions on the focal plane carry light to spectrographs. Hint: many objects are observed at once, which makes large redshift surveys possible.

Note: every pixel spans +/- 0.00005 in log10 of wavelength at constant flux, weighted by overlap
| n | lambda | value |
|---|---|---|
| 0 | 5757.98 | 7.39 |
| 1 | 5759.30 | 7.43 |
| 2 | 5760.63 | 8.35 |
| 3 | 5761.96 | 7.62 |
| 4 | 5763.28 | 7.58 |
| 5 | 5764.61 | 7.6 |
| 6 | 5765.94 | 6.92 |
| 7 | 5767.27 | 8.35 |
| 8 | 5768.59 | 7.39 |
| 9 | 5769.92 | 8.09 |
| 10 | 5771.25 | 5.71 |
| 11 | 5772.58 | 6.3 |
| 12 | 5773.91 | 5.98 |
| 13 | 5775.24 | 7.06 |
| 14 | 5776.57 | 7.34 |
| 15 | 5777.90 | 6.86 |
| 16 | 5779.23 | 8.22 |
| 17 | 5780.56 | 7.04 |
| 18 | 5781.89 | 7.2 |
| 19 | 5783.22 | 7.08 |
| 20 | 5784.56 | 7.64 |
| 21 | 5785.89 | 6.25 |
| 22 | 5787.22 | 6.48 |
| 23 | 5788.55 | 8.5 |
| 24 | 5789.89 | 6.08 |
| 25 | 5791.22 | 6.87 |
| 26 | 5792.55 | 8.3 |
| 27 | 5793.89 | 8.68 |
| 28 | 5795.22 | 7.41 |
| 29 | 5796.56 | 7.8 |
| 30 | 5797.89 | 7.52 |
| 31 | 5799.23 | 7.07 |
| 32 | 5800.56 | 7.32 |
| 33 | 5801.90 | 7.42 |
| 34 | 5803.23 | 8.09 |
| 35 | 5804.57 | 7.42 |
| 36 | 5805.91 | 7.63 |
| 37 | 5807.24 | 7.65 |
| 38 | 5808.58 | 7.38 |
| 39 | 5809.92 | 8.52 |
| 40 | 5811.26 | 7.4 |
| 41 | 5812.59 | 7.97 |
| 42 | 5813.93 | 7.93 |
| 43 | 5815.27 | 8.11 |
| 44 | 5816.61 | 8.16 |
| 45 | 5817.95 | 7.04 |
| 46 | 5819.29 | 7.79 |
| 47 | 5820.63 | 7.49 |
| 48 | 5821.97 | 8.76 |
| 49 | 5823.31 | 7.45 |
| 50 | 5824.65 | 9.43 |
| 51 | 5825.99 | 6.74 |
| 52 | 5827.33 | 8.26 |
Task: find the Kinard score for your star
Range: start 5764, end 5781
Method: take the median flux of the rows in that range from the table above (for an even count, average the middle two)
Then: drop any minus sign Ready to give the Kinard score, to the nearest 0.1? 7.1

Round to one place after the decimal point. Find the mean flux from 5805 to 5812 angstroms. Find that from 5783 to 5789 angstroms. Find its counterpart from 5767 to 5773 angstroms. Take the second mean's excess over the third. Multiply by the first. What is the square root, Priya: 0.4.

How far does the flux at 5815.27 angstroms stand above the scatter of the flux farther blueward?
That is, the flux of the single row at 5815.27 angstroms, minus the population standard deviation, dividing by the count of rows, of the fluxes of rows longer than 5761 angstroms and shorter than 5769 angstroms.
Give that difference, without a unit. 7.69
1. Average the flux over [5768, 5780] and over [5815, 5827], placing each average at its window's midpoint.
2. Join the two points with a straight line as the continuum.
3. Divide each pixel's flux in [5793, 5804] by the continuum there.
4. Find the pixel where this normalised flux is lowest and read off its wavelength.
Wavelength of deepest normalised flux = 5799.23 angstroms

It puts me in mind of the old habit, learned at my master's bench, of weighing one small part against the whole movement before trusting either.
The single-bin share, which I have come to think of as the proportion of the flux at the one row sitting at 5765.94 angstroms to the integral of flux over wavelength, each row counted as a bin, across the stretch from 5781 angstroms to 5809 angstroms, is 0.0333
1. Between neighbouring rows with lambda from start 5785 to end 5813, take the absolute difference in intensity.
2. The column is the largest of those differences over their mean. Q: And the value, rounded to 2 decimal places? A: 3.30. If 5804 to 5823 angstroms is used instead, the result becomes 2.35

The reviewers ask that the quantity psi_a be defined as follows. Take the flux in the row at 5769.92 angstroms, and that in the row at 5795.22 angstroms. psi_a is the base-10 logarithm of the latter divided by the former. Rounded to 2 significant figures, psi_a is -0.038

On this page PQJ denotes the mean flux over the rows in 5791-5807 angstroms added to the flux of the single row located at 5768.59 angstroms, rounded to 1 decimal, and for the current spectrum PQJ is 15.0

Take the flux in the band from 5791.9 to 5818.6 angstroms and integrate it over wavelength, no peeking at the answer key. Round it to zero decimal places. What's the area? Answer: 207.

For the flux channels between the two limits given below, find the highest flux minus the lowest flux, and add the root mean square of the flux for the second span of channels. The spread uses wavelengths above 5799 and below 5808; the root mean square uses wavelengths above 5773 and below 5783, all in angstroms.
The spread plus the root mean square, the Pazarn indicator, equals 8.1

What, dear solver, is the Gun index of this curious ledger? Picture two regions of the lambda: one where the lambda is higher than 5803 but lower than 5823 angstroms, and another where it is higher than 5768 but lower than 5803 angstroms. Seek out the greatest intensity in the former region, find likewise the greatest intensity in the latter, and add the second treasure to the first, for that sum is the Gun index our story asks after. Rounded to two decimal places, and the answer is 17.44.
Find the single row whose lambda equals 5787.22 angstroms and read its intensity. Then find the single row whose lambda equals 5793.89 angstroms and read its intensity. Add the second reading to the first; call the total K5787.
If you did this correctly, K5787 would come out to 15.2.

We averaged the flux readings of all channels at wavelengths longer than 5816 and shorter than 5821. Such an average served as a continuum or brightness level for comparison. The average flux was 7.62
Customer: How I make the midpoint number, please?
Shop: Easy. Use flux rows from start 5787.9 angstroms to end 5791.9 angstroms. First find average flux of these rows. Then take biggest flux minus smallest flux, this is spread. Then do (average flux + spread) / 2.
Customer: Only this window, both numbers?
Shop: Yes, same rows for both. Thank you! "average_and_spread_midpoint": 4.8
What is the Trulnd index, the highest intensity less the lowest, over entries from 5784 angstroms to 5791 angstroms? 2.4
